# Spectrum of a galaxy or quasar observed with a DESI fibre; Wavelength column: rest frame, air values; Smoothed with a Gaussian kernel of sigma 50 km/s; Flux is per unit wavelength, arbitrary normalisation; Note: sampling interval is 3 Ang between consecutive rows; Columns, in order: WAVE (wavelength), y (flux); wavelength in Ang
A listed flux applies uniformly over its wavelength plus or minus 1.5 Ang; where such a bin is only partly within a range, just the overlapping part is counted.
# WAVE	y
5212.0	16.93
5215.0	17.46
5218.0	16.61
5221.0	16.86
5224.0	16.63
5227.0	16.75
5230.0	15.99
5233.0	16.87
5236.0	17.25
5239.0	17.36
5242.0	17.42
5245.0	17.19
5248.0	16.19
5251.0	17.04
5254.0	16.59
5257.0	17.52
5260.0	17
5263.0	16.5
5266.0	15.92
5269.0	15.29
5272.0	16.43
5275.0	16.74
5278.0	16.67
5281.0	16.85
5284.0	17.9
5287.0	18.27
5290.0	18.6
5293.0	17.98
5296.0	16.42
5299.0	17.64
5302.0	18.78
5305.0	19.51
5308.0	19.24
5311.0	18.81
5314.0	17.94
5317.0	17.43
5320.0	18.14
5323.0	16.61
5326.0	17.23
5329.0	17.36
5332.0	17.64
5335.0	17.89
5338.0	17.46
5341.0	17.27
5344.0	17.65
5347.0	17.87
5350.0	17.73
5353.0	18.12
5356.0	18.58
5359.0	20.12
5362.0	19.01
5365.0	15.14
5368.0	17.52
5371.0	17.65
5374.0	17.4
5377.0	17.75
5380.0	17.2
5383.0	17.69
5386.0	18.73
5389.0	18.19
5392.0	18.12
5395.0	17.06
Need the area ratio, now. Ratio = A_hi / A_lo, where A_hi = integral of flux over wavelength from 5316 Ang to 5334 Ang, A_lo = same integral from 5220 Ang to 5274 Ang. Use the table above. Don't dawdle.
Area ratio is 0.35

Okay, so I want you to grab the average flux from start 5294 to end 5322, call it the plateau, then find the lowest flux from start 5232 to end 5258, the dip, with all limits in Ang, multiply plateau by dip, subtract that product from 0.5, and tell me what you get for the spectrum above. -294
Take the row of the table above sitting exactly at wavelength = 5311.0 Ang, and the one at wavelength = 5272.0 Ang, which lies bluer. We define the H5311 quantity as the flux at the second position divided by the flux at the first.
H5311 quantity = 0.87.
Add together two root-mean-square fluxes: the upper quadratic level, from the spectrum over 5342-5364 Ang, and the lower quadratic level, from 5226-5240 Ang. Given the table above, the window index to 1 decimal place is 35.3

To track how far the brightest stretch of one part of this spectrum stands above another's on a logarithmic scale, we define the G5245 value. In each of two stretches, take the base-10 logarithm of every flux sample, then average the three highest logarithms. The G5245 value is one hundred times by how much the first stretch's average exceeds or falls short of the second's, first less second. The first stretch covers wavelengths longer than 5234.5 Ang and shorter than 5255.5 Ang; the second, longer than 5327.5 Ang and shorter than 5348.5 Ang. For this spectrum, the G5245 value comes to -1.1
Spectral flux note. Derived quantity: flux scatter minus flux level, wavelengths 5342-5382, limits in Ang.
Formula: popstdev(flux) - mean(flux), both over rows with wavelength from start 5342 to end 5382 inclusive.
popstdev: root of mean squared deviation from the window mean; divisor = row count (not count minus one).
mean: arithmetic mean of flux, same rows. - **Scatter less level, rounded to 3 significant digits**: -16.7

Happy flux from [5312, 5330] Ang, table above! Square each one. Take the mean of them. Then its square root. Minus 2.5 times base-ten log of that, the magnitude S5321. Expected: -3.11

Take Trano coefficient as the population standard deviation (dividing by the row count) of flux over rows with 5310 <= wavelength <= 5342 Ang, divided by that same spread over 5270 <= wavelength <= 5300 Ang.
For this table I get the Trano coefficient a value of 0.7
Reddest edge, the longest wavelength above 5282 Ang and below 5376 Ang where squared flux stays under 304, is 5374.0 Ang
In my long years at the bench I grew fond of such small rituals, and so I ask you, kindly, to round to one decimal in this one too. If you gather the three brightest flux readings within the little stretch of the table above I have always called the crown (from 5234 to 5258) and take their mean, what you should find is 17.4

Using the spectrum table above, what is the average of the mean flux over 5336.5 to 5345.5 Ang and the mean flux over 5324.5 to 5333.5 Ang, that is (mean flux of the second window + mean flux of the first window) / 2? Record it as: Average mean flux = 17.4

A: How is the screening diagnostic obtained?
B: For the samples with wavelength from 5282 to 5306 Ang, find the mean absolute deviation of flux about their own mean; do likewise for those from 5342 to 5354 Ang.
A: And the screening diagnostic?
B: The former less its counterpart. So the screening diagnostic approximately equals 0.5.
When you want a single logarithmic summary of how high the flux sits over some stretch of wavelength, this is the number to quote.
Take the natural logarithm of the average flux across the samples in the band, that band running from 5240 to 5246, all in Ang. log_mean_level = 2.85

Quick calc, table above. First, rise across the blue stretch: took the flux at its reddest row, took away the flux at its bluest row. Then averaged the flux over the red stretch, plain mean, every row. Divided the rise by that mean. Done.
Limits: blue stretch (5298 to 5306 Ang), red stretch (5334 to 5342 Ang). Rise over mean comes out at 0.11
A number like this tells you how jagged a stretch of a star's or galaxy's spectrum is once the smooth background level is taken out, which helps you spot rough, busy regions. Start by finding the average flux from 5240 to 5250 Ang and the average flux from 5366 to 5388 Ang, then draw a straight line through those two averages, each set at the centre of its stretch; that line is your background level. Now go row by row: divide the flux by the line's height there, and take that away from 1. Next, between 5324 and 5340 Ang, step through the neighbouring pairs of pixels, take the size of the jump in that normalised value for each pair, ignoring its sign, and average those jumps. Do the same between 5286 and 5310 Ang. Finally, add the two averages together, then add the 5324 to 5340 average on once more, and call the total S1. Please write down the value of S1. 0.079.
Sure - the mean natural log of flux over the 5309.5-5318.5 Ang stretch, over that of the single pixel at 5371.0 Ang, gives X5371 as 1.01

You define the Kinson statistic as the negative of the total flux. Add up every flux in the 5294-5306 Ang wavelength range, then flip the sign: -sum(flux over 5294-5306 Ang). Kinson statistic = -72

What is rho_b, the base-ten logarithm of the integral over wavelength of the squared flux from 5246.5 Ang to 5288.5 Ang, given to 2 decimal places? 4.07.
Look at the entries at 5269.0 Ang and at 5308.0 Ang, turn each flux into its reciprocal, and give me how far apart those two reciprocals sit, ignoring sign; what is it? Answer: 0.013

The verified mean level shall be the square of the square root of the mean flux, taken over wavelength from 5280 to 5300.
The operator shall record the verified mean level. 17.7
